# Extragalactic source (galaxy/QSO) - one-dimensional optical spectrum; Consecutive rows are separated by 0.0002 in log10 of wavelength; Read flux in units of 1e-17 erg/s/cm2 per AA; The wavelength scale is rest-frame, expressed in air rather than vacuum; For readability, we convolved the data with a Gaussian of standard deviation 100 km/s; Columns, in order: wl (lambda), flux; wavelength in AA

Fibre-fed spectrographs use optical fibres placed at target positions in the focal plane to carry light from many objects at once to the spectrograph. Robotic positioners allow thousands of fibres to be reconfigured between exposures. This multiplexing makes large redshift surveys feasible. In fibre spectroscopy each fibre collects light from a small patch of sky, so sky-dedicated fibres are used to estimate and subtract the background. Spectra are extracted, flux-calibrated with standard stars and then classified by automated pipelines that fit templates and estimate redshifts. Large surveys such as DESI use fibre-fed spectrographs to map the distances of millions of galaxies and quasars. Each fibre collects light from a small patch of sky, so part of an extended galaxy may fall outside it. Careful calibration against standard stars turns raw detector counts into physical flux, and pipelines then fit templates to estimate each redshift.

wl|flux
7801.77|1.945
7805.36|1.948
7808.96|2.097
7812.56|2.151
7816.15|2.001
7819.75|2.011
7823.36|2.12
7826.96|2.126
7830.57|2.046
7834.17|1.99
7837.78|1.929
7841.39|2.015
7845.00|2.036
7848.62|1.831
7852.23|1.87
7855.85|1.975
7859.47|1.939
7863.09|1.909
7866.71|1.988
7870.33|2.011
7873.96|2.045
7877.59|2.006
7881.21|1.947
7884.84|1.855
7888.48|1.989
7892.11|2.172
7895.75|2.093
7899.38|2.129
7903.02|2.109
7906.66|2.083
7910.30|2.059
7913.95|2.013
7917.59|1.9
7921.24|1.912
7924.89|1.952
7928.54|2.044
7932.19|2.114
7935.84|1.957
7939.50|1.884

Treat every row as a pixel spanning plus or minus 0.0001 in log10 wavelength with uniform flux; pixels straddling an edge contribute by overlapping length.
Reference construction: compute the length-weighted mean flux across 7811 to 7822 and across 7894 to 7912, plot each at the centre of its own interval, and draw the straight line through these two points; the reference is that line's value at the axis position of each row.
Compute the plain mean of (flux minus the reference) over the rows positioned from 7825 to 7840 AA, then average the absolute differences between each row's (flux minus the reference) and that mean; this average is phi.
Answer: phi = 0.065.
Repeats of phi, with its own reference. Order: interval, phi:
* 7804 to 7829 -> 0.066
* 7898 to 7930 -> 0.072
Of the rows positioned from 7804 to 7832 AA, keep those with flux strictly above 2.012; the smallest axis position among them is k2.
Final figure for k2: 7808.96 AA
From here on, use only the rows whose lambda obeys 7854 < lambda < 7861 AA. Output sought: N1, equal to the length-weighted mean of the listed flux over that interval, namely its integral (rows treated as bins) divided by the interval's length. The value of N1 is 1.96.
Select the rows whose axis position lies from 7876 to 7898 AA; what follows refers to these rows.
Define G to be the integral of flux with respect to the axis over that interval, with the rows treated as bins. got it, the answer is 44.3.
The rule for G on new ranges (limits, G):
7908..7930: 43.6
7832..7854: 42.8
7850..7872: 42.8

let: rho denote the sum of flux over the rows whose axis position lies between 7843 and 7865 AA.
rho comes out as 11.6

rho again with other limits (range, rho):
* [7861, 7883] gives 11.9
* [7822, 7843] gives 12.2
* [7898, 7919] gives 12.3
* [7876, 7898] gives 12.1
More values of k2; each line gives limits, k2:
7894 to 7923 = 7895.75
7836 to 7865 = 7841.39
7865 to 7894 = 7873.96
